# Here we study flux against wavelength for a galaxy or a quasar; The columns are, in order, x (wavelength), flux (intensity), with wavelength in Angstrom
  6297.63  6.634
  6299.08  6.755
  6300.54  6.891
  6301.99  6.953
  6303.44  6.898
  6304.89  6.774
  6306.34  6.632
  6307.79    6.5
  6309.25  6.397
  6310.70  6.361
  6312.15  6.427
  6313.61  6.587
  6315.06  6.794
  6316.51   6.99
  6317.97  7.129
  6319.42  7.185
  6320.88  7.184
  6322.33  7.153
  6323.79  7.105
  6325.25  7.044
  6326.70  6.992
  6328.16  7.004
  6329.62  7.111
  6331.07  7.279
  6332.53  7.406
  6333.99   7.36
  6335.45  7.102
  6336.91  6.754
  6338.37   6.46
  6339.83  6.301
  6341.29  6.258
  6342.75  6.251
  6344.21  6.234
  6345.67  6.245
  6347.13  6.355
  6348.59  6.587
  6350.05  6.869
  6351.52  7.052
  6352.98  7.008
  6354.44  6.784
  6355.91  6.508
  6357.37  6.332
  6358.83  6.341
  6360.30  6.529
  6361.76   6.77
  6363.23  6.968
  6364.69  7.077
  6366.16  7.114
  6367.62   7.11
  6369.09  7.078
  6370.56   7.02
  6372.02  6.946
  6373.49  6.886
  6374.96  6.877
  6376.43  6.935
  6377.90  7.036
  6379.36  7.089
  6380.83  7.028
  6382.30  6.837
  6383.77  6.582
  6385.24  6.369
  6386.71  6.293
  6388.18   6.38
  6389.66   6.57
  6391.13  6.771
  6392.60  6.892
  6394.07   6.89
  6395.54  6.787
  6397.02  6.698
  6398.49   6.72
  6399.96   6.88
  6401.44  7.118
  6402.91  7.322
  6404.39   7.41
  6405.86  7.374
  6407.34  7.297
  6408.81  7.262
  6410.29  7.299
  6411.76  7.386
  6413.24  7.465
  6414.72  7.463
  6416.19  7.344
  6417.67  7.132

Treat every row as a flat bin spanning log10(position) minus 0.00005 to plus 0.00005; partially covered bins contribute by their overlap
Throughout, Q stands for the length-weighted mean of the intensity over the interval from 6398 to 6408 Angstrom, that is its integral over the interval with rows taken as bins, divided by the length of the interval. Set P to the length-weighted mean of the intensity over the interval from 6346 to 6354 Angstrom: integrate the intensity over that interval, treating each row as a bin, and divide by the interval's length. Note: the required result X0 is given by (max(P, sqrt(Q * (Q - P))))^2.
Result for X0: 45.6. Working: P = 6.75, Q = 7.17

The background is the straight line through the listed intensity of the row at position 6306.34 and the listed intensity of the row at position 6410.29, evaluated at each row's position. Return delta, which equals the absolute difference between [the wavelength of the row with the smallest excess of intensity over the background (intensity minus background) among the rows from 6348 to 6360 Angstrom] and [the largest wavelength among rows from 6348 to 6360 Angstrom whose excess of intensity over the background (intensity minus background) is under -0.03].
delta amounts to 0.0 Angstrom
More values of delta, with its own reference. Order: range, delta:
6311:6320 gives 1.5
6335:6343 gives 0.0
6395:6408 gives 4.4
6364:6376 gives 0.0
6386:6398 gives 10.3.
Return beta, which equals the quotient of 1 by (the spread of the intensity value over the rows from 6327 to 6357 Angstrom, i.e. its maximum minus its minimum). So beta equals 0.9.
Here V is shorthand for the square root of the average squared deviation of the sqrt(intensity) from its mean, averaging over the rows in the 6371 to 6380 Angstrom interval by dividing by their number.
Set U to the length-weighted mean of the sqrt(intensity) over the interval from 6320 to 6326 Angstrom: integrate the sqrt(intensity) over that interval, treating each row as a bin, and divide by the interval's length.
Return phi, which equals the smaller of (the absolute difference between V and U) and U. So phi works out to 2.65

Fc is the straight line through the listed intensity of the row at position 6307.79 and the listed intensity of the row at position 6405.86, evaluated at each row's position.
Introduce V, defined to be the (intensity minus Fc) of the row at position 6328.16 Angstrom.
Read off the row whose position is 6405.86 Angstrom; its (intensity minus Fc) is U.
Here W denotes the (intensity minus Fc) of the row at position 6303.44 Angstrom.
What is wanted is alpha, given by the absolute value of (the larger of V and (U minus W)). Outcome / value 0.32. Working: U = 0.00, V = 0.3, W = 0.4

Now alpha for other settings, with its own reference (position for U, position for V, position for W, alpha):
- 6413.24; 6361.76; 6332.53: 0.21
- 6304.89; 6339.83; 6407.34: 0.39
